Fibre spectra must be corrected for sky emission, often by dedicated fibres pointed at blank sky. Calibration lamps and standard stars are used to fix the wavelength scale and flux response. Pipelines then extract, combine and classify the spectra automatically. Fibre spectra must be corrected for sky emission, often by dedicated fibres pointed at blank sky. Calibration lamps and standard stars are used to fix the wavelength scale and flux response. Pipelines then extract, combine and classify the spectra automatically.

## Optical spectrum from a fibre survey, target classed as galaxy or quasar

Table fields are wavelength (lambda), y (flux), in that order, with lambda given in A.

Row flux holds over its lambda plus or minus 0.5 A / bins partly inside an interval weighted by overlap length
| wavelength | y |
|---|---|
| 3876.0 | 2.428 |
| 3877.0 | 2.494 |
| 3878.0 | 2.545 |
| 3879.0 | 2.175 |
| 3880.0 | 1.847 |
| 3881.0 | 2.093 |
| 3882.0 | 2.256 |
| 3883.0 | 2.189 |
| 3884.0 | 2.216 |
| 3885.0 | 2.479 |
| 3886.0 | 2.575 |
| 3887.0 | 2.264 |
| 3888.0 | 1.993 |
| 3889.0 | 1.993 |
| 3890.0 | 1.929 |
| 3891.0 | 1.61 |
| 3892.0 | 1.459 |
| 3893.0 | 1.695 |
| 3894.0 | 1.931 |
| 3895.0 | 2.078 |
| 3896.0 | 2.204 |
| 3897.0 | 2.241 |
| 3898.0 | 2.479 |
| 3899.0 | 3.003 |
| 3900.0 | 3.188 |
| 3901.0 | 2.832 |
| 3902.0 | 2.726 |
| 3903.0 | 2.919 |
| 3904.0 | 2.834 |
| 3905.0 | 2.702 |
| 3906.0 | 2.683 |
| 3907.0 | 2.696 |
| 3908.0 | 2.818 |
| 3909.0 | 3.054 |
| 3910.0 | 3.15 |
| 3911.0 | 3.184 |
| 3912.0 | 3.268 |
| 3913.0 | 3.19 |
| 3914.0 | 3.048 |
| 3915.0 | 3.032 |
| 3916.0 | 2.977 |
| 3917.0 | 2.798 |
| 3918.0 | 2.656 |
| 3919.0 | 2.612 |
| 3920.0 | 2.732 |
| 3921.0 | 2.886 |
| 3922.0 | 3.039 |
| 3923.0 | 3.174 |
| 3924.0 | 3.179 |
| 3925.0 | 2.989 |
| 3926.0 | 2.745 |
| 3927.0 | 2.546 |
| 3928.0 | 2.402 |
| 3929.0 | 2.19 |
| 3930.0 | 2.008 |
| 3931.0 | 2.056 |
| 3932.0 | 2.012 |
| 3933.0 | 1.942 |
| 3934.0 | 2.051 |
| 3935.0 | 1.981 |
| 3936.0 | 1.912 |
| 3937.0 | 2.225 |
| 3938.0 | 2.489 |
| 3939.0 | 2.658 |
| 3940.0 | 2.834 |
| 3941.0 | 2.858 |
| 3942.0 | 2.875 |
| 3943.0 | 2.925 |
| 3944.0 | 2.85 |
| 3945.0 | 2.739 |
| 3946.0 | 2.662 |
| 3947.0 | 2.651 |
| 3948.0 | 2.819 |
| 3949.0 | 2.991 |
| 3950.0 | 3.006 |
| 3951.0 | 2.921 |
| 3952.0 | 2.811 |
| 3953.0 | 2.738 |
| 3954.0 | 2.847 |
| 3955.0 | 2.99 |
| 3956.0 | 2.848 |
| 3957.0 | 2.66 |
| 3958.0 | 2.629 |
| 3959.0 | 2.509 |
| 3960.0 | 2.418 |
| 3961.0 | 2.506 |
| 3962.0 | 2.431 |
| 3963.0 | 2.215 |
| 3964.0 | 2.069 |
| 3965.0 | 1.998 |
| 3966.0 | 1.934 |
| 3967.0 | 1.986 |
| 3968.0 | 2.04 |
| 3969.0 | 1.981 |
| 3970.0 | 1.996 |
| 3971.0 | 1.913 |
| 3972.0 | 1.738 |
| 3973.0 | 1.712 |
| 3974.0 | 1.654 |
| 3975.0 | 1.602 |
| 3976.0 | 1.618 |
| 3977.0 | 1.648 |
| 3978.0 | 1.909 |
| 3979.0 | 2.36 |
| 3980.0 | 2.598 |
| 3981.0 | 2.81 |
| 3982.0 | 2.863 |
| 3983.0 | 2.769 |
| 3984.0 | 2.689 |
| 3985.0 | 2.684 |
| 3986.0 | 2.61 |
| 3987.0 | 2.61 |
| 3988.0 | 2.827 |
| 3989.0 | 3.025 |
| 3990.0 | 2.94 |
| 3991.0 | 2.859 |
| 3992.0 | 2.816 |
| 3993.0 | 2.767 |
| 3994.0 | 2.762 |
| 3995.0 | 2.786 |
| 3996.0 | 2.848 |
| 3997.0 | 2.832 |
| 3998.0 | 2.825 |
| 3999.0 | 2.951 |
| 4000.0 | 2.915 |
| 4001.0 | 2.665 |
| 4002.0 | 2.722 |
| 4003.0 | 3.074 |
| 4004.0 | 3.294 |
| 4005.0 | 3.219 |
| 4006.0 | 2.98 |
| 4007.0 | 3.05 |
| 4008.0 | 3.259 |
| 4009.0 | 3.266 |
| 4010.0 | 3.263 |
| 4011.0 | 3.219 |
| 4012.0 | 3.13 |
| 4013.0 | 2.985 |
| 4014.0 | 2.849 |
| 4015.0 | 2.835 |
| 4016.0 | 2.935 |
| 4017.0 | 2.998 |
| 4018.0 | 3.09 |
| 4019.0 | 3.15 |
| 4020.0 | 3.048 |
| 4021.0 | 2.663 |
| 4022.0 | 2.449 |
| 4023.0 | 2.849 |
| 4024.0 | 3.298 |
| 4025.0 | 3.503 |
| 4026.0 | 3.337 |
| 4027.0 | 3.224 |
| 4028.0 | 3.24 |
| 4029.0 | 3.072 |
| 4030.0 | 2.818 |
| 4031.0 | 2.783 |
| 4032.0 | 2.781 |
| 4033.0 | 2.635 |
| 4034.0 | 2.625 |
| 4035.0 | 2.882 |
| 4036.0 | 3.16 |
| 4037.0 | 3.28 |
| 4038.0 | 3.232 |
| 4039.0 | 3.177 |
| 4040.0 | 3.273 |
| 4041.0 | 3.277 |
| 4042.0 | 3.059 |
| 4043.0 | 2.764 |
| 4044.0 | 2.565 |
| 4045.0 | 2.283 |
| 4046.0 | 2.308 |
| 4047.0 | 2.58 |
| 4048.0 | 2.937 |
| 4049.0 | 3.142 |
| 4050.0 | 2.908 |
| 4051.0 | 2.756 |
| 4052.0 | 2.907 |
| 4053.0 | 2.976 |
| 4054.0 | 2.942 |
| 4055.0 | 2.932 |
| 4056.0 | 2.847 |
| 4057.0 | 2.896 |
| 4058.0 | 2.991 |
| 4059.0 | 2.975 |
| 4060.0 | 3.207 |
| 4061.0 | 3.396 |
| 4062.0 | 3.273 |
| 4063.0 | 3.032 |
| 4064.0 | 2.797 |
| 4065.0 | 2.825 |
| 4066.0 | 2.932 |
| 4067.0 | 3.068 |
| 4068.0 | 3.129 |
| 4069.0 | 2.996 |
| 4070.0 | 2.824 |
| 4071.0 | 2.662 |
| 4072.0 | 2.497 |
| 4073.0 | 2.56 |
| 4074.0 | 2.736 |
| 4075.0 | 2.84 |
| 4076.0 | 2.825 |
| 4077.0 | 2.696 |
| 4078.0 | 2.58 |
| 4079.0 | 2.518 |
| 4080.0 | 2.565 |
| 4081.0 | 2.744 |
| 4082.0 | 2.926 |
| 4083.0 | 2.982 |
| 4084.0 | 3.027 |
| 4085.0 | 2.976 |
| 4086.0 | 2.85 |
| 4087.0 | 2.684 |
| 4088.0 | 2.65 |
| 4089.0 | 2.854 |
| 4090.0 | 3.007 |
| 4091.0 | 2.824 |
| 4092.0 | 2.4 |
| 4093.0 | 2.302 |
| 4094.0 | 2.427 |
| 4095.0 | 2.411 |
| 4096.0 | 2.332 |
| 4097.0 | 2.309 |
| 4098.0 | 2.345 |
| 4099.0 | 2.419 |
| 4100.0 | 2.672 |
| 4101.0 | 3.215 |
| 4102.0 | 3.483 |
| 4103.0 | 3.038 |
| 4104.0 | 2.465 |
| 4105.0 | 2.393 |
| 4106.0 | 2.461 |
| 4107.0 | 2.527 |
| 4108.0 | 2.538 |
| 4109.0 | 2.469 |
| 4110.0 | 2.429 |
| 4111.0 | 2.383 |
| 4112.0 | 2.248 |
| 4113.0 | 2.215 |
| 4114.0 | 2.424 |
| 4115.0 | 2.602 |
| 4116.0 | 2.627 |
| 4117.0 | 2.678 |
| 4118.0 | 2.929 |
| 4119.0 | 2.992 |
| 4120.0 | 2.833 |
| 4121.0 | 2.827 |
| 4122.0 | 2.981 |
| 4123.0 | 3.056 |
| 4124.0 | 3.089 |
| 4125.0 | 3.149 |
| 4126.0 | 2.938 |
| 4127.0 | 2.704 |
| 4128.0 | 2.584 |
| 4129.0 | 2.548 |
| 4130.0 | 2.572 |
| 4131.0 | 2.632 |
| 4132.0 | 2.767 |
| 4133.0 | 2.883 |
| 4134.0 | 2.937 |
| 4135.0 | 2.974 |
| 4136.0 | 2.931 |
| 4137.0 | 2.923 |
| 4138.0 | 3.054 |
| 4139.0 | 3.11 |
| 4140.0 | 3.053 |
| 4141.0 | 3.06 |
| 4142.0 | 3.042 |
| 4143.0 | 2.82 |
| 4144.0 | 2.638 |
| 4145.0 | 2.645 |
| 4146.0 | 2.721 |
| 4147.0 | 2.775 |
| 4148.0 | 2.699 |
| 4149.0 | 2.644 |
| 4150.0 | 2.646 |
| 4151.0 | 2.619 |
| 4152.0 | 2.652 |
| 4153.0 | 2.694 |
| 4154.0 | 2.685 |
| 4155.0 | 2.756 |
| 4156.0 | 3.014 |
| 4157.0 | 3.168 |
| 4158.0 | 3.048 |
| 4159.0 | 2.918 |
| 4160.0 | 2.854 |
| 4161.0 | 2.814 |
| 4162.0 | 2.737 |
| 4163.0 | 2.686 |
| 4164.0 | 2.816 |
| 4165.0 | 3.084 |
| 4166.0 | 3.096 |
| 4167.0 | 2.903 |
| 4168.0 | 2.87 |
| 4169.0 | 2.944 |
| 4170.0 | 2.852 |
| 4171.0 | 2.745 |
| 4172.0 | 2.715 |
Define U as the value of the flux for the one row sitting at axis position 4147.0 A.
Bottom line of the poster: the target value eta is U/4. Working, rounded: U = 2.775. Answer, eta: 0.69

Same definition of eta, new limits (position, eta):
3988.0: 0.71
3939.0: 0.66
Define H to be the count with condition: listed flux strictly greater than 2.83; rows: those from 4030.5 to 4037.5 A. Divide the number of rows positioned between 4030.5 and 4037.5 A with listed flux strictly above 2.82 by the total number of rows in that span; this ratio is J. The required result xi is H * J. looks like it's 1.3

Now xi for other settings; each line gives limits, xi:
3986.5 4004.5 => 5.5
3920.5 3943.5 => 3.5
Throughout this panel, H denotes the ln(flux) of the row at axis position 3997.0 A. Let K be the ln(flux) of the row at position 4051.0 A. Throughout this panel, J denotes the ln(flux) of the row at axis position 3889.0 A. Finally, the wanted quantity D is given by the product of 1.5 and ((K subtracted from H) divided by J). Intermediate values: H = 1.04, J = 0.69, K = 1.01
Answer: 0.06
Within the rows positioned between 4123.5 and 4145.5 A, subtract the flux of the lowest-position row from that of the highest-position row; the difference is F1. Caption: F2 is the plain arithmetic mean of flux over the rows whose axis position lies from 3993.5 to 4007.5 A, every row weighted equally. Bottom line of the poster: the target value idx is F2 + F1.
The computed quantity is 2.5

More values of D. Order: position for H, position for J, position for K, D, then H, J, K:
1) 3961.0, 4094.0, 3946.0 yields -0.10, 0.92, 0.89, 0.98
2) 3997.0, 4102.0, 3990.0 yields -0.04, 1.04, 1.25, 1.08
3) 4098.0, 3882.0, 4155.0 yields -0.30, 0.85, 0.81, 1.01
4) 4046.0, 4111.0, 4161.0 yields -0.34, 0.84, 0.87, 1.03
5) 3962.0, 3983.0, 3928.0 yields 0.02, 0.89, 1.02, 0.88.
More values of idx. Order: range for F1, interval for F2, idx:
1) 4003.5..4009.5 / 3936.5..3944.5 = 2.7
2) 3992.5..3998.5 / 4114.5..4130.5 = 2.9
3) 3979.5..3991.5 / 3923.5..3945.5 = 2.7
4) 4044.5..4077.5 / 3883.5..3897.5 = 2.5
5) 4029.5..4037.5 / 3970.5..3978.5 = 2.2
